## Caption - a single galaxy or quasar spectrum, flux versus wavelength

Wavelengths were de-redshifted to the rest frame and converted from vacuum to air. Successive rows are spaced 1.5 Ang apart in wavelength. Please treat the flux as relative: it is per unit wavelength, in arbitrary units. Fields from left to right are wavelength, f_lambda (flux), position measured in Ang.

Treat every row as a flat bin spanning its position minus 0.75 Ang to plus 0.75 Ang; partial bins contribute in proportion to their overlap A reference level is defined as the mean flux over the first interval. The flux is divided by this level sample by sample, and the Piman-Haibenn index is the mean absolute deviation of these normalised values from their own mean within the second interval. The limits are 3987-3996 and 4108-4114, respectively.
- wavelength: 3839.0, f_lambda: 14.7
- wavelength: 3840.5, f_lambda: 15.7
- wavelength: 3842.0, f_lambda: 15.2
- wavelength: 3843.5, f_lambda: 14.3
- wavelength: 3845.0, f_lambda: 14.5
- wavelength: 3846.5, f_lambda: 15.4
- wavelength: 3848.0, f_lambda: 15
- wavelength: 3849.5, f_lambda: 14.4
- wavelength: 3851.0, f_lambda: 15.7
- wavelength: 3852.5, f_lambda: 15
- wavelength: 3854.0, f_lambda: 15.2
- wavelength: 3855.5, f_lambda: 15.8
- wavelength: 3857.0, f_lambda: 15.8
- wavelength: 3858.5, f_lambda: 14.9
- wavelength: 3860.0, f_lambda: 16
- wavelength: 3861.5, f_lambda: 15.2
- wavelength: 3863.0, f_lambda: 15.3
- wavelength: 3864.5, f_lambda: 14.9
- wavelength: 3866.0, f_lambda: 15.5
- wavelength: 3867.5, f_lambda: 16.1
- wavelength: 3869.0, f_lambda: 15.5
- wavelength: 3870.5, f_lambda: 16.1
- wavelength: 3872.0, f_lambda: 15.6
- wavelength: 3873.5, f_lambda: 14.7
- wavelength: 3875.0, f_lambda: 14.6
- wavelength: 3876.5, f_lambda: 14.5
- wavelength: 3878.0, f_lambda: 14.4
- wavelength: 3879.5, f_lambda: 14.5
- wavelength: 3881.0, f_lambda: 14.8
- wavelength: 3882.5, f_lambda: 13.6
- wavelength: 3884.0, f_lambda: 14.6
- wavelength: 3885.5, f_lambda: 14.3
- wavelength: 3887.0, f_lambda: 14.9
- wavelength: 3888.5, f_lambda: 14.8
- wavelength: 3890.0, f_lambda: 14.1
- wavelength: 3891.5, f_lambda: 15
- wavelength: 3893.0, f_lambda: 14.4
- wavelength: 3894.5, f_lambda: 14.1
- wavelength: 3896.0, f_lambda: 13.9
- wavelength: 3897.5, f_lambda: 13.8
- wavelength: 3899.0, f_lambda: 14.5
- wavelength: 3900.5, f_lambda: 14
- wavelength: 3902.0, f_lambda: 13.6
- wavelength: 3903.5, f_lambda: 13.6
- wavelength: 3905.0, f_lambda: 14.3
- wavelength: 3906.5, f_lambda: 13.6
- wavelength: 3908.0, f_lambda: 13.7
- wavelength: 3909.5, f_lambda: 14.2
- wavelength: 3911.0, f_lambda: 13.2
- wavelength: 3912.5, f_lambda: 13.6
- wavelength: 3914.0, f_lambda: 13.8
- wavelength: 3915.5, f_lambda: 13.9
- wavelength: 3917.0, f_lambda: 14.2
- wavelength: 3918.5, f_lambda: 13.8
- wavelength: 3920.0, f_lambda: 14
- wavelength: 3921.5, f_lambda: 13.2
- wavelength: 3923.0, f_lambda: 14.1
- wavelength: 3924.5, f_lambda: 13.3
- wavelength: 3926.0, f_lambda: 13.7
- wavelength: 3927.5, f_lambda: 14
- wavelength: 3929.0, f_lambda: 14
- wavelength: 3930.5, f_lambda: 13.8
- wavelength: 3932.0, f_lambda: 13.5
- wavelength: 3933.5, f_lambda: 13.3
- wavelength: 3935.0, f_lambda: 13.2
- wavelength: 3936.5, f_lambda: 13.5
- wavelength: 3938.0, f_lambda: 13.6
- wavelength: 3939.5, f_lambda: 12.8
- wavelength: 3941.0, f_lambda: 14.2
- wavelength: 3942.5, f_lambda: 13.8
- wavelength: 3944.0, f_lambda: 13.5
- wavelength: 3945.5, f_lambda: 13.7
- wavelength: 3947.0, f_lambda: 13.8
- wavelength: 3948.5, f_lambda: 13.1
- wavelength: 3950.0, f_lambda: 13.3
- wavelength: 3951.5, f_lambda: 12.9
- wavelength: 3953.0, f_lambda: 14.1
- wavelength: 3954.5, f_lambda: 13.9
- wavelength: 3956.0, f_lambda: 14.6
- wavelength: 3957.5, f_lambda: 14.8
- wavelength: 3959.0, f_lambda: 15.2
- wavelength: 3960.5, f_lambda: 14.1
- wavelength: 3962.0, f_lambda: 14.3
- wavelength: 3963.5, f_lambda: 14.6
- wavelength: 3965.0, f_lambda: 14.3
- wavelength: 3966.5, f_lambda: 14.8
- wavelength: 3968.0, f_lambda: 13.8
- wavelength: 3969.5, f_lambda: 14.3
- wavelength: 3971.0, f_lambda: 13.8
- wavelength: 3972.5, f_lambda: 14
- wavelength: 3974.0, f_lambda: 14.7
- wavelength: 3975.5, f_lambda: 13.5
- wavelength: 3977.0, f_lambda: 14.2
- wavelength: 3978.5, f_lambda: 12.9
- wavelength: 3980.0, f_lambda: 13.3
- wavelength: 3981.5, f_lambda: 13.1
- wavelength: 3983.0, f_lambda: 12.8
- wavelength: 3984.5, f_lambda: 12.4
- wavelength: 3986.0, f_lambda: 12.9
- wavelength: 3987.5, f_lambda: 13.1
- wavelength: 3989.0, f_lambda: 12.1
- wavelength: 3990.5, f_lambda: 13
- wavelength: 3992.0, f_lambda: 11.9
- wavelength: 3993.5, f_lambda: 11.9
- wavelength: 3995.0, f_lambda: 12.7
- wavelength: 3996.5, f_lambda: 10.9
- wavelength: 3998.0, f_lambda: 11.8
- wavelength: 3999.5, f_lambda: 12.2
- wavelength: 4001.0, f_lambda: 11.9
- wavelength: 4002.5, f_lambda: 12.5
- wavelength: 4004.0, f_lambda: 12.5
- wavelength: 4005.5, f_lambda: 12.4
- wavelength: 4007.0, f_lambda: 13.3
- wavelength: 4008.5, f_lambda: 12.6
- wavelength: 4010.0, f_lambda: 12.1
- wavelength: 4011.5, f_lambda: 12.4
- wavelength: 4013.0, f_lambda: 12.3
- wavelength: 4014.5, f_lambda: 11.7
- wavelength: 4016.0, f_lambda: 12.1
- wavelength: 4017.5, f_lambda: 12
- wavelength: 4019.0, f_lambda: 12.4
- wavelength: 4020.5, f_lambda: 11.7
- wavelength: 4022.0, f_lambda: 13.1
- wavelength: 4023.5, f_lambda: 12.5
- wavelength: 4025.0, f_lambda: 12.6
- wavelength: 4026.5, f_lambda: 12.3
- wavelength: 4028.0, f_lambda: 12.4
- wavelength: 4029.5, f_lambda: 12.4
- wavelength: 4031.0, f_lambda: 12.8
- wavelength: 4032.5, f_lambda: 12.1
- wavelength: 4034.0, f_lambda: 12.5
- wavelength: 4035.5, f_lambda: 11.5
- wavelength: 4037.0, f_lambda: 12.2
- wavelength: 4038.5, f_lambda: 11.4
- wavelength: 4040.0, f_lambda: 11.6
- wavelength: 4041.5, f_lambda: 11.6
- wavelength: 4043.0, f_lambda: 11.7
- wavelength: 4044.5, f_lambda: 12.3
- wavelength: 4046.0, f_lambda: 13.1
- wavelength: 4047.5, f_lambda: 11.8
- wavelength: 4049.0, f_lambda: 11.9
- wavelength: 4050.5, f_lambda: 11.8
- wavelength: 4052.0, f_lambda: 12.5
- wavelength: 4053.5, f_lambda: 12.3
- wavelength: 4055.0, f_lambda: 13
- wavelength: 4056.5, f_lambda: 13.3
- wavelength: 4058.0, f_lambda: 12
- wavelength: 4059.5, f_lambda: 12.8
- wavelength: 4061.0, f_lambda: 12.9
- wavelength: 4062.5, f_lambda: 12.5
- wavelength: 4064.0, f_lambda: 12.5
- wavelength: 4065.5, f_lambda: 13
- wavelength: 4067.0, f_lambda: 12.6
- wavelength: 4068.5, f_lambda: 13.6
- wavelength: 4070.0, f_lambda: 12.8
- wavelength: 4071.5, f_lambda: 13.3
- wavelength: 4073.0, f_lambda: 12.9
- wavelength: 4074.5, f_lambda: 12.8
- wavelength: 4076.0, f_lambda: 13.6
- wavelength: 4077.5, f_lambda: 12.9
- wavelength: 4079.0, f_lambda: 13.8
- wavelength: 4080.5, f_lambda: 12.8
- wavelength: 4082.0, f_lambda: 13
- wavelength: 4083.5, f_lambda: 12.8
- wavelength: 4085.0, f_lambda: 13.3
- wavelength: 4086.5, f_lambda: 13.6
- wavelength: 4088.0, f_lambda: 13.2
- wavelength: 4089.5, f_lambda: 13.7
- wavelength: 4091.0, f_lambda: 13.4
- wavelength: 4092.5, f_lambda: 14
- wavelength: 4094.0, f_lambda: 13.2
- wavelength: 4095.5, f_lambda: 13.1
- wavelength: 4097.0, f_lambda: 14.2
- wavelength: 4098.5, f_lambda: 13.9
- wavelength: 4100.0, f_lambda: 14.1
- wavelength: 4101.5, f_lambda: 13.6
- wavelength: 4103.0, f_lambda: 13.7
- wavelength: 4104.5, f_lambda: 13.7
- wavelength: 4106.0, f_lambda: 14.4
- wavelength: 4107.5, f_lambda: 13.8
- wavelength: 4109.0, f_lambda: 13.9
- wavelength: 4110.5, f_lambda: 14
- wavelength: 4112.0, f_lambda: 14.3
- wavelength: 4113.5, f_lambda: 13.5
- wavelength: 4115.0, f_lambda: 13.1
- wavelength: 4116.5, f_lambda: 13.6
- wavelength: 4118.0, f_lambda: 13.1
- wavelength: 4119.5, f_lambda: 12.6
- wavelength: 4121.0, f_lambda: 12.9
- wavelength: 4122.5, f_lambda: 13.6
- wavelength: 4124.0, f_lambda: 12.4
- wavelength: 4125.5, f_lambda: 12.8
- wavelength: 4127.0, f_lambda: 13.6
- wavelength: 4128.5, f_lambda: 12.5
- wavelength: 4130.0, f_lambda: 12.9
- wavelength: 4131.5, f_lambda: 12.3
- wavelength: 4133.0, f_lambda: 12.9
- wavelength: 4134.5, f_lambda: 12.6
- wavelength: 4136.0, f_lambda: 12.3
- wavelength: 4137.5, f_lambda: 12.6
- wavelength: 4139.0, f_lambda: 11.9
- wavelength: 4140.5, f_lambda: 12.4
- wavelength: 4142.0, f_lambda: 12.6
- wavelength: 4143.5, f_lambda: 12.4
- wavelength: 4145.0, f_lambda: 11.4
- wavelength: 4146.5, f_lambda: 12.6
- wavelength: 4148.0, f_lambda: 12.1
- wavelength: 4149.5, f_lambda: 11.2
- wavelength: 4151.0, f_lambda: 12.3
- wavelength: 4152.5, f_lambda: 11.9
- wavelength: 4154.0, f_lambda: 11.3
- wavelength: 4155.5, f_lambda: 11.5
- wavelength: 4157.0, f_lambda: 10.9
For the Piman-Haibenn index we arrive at 0.018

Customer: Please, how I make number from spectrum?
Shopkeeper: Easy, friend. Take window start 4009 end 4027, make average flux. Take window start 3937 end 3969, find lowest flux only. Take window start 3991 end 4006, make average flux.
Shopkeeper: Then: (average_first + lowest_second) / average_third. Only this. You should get 2.08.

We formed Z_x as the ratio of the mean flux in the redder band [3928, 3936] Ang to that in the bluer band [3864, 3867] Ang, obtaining 0.89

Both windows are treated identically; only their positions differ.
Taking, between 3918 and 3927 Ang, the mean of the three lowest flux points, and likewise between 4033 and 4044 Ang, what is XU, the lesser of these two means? 11.5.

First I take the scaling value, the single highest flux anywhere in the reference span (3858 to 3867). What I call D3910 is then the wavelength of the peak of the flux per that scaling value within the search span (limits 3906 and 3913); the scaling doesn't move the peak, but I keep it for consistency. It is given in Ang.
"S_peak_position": 3909.5 Ang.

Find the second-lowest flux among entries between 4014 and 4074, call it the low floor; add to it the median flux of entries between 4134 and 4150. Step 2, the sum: 23.9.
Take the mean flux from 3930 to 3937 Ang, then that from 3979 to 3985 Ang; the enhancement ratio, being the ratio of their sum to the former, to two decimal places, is 1.96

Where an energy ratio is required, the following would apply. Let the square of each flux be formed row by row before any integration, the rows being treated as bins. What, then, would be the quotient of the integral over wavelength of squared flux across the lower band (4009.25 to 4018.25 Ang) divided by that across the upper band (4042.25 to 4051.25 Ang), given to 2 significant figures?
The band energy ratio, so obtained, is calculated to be 1.0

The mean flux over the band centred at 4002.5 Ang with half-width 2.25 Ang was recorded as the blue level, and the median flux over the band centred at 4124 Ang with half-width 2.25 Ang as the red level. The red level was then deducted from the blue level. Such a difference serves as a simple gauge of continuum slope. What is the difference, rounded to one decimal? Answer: -0.5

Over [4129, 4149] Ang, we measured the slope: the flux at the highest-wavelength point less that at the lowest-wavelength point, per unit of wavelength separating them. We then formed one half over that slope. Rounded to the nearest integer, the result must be -11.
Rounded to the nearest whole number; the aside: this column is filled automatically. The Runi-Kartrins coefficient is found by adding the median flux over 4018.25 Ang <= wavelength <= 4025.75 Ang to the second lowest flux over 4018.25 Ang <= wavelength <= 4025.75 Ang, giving 25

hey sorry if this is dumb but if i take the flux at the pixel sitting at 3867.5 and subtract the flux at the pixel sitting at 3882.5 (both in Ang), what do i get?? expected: 2.5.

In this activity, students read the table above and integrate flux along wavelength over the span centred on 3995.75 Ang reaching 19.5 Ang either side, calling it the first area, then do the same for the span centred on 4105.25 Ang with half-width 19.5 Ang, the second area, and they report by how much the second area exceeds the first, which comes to 42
